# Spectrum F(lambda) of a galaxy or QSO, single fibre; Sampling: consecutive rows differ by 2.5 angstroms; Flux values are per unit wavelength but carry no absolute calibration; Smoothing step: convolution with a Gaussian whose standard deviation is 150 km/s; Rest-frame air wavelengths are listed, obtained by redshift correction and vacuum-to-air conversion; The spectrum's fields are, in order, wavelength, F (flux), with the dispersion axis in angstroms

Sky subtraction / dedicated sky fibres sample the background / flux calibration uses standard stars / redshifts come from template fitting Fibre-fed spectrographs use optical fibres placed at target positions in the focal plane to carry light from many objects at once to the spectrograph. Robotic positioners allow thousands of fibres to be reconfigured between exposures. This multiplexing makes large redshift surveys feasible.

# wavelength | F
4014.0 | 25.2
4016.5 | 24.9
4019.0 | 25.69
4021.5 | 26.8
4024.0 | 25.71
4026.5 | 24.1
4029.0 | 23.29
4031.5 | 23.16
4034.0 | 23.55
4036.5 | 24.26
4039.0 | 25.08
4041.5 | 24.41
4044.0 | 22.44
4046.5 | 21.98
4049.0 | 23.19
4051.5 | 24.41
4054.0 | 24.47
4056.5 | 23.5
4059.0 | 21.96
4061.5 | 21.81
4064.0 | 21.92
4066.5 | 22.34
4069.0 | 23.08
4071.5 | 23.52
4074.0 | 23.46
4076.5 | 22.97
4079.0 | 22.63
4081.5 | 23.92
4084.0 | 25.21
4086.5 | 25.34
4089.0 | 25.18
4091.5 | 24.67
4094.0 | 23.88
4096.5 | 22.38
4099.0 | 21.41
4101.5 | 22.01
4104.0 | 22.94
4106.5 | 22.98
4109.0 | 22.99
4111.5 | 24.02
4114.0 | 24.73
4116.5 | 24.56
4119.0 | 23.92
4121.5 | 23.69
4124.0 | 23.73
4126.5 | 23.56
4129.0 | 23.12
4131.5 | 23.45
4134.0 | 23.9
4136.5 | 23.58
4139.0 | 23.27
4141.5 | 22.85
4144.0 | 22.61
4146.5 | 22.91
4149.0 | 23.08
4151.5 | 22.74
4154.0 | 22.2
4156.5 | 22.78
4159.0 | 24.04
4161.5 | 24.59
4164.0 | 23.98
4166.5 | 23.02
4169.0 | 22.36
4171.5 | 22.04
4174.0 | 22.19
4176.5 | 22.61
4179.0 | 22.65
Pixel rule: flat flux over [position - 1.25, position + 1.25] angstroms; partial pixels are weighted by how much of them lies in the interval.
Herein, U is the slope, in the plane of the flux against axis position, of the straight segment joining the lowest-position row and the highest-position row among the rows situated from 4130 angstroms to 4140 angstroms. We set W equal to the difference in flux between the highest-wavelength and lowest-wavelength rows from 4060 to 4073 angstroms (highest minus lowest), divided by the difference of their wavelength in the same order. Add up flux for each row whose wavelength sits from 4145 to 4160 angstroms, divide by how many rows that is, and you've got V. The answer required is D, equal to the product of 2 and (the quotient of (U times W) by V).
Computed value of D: -0.0004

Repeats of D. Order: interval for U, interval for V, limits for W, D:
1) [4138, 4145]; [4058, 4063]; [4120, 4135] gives -0.0002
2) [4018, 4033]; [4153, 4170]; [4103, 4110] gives -0.0002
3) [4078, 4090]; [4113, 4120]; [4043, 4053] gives 0.0055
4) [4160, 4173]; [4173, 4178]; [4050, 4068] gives 0.0031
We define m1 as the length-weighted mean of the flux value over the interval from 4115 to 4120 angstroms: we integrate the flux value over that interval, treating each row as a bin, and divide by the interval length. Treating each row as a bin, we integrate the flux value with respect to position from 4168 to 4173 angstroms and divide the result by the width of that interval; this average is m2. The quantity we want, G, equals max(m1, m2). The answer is 24.3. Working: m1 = 24.3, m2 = 22.2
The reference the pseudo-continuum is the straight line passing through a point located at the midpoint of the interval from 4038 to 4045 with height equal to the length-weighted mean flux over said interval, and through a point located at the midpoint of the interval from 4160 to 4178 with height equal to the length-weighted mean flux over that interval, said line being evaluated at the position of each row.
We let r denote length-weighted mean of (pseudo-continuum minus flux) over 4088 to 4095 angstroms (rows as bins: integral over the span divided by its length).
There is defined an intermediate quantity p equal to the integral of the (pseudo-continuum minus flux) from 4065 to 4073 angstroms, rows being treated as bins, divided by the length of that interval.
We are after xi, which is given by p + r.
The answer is -0.2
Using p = 0.8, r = -0.98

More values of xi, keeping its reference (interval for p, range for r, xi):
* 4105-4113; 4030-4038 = 0.5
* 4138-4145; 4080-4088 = -0.8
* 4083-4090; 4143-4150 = -1.3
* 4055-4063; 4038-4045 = 1.4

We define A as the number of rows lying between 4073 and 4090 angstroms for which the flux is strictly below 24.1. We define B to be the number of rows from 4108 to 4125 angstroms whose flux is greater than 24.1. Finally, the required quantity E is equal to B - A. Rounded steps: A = 4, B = 2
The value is -2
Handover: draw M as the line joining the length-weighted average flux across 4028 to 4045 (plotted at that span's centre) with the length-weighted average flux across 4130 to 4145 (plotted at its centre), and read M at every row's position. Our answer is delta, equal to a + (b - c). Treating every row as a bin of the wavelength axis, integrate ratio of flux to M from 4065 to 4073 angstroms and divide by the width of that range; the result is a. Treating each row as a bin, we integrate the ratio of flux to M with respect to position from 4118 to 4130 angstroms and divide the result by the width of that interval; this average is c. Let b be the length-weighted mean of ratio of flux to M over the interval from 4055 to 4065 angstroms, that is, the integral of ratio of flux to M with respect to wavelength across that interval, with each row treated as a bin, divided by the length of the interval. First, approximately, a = 0.97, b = 0.95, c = 1.011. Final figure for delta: 0.91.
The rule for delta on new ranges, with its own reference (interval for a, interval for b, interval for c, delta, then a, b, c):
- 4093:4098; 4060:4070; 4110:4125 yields 0.89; 0.98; 0.94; 1.031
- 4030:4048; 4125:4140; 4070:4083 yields 1.01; 0.99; 1.01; 0.990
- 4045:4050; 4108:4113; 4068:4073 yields 0.97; 0.95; 1.01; 0.988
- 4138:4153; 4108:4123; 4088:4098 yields 0.99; 0.98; 1.03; 1.019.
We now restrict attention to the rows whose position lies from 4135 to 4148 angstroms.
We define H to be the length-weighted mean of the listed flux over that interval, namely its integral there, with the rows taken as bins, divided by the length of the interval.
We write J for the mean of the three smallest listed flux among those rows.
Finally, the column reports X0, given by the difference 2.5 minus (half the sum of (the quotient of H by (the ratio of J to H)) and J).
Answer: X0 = -20.6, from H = 23.1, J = 22.8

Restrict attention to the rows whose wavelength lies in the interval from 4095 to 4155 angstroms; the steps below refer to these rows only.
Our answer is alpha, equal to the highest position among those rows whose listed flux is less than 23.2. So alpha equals 4154.0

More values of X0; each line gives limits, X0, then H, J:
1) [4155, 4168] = -21.1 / 23.6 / 23.3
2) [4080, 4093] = -22.3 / 24.8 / 24.6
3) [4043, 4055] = -20.8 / 23.3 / 22.5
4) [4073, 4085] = -21.1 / 23.6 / 23.0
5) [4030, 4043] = -21.5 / 24.0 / 23.7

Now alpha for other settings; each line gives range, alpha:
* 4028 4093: 4079.0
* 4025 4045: 4044.0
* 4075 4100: 4099.0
